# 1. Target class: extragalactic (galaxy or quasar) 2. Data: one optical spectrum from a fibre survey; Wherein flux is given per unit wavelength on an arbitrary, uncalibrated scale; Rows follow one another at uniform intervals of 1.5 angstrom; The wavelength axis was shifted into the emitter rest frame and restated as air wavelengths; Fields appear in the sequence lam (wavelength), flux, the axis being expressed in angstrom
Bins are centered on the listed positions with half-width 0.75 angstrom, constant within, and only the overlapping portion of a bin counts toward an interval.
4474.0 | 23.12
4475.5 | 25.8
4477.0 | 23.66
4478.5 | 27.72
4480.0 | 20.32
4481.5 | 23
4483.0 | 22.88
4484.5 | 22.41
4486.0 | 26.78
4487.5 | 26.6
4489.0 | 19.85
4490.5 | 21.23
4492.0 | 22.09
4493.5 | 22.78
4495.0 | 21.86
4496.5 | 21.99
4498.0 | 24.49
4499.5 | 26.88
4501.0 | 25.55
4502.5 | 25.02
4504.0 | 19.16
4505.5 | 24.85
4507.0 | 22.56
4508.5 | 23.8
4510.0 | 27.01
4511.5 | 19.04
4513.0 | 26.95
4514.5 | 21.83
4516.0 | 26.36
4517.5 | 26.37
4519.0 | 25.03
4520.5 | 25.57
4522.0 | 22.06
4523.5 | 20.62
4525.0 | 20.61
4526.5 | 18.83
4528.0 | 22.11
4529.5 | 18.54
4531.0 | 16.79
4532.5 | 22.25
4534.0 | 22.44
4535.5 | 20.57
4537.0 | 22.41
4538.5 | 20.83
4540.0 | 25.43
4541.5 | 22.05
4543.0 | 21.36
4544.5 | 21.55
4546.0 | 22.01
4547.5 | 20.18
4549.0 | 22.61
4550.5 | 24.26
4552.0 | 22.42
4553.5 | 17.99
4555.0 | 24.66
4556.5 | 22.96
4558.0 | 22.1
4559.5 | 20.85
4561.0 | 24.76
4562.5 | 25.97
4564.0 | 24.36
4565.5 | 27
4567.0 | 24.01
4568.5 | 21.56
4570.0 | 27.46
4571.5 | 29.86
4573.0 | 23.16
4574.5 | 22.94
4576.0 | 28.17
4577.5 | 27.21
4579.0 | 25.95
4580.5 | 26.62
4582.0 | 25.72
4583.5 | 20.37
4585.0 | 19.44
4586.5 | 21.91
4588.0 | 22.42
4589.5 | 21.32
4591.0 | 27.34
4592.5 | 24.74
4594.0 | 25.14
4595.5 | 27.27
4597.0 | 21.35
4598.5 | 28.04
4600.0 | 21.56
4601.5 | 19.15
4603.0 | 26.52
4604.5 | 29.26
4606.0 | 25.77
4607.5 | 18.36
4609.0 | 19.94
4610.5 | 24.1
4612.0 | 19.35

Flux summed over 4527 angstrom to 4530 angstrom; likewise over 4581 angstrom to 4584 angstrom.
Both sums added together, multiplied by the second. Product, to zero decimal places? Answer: 3998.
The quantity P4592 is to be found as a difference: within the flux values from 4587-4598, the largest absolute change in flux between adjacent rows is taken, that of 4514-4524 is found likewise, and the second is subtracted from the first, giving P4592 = 1.5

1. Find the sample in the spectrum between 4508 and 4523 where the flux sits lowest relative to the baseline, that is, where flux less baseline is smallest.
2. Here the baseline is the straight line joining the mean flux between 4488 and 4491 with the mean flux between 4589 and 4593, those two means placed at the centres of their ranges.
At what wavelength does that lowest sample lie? 4511.5 angstrom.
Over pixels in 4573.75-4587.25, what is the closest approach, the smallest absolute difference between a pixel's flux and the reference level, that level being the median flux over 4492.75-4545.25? 0.34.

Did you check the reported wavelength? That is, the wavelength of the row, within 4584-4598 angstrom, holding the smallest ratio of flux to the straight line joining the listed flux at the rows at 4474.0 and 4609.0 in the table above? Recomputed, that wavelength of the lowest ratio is 4585.0 angstrom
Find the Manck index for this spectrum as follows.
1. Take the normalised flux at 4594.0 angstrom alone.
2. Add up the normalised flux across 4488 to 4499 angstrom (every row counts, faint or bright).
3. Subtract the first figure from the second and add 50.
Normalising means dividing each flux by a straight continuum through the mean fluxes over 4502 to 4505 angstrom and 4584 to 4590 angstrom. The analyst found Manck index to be 55.8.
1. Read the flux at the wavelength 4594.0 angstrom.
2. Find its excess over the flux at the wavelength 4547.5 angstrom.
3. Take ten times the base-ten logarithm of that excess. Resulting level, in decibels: 7.0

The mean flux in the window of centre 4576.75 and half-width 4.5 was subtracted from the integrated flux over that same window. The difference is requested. 205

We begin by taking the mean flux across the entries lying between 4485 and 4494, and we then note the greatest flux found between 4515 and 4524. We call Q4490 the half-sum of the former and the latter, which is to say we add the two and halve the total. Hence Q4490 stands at 24.8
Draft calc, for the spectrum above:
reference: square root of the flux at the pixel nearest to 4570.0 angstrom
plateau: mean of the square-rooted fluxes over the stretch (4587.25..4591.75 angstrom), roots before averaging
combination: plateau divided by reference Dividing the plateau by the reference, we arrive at 0.93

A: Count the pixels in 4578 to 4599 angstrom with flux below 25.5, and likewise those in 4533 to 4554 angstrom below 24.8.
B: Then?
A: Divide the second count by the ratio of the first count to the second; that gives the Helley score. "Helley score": 21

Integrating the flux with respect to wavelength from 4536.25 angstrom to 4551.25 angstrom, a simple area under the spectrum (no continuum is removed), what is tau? 334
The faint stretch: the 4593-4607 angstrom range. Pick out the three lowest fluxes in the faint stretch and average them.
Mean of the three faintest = 20.7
